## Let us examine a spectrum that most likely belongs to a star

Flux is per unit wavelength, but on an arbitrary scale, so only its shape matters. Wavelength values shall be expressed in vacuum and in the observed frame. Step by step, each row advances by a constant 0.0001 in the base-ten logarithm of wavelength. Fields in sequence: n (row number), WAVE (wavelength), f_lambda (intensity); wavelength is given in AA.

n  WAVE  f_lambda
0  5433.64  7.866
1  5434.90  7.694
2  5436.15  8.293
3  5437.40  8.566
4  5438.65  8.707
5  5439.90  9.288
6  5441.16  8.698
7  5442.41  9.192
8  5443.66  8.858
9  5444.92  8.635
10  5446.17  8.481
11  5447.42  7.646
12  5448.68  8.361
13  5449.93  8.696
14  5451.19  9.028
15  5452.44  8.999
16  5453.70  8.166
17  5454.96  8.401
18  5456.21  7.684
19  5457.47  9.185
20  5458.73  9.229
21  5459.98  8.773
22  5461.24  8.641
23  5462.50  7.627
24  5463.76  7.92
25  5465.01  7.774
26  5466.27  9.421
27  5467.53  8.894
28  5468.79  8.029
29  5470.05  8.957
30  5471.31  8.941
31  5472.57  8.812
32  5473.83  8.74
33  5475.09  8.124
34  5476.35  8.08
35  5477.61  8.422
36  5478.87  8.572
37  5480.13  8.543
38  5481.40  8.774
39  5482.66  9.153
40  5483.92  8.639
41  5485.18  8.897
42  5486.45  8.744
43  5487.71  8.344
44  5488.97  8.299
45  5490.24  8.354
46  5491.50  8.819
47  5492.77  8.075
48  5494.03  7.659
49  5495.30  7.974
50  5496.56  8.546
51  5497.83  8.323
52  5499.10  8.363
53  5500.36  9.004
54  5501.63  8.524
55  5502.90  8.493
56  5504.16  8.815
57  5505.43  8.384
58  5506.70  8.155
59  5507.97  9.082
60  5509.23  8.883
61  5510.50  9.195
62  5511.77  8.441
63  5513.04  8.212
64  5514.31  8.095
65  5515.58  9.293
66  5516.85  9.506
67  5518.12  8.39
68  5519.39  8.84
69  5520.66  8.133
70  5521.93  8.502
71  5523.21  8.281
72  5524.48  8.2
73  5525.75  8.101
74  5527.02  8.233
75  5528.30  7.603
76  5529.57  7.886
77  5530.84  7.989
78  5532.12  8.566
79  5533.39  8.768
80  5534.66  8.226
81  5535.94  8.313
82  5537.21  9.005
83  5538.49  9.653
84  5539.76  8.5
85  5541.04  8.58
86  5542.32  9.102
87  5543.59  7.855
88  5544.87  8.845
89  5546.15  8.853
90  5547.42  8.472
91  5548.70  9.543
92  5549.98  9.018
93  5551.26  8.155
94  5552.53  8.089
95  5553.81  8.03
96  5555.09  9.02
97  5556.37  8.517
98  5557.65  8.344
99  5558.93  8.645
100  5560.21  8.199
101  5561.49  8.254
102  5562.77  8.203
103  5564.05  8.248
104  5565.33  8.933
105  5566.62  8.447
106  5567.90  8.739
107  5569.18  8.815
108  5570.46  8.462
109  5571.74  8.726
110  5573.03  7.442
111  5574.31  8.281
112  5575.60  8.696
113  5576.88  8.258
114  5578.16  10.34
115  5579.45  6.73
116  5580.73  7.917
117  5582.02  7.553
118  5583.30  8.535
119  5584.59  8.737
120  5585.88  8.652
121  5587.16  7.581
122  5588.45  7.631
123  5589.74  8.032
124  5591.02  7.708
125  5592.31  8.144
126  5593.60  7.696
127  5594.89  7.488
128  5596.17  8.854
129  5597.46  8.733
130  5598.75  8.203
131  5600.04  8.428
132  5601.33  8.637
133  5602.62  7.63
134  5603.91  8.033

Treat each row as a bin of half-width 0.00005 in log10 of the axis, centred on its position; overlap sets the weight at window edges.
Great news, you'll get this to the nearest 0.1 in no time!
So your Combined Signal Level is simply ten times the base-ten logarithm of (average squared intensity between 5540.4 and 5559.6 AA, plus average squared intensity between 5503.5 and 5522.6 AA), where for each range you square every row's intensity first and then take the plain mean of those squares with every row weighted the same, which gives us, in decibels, 21.7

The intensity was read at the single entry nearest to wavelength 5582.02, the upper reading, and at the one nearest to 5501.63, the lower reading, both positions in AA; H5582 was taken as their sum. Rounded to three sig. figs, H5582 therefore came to 16.1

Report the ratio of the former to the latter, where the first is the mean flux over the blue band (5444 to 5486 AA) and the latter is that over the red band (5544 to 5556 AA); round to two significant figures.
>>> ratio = 0.99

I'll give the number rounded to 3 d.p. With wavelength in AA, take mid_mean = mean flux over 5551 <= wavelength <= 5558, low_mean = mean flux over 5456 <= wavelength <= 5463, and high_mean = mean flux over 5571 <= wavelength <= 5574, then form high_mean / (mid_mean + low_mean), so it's 0.479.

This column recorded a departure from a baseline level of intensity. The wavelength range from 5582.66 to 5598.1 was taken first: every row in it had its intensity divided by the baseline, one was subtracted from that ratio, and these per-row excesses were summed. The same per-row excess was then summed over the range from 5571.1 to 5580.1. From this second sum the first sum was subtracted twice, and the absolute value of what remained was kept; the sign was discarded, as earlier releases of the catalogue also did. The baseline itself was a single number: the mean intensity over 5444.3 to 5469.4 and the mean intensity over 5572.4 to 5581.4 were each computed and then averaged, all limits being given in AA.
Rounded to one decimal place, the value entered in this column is 0.6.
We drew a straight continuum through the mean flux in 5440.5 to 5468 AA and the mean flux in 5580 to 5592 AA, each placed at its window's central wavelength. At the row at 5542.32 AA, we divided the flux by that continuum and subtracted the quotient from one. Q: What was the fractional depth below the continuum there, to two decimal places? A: -0.11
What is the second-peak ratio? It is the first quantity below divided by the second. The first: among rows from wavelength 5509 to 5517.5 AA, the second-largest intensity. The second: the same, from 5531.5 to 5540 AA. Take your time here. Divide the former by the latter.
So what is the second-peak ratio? 1.032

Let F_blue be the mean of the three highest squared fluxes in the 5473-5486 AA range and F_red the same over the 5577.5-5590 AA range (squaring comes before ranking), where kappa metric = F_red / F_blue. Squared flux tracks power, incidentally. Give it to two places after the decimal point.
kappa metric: 1.08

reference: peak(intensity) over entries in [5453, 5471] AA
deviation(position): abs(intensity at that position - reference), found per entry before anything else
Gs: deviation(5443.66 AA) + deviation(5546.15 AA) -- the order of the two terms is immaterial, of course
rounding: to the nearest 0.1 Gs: 1.1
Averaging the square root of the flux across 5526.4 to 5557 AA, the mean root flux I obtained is 2.92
